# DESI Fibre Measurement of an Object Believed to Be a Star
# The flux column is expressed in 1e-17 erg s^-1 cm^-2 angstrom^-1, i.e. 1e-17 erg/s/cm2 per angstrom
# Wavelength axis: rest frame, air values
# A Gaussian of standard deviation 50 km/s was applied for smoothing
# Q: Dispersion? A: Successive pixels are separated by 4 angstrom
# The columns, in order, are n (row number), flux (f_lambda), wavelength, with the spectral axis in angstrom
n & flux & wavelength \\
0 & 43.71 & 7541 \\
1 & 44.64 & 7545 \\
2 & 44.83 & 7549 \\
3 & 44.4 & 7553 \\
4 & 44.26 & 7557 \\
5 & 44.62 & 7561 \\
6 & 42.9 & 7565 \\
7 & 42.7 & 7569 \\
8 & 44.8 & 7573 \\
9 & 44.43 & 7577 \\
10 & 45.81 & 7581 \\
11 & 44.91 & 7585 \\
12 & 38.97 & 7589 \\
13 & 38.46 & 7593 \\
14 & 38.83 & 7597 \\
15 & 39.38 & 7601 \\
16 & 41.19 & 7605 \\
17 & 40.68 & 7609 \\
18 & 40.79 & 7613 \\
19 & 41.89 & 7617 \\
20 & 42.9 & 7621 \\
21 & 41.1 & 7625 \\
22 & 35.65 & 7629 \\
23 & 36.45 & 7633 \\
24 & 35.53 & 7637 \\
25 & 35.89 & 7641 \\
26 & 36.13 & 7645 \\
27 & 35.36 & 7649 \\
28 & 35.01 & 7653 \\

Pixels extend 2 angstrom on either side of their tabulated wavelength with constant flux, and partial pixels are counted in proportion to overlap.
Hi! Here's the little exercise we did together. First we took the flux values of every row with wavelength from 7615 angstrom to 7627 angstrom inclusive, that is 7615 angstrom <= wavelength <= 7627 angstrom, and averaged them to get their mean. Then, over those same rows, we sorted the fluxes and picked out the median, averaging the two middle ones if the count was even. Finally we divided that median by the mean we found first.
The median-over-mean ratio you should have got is 1.00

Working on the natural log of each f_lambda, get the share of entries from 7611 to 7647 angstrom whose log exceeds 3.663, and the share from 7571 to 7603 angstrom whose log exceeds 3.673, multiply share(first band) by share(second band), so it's 0.28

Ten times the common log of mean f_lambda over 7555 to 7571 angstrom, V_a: 16.4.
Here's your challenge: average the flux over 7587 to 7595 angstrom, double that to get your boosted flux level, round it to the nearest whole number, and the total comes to 77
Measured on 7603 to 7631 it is 81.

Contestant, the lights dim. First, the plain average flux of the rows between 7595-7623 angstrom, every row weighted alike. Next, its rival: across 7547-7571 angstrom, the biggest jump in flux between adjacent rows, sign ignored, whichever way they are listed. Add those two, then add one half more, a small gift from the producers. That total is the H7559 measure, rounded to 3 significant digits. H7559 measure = 43.0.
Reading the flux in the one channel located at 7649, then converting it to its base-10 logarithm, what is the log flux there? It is 1.55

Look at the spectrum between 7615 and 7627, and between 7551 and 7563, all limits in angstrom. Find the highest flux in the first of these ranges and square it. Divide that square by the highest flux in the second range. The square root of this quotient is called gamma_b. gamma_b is 6.42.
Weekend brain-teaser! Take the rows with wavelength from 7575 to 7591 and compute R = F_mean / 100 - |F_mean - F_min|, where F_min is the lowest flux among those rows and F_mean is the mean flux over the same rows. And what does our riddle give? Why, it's -4.1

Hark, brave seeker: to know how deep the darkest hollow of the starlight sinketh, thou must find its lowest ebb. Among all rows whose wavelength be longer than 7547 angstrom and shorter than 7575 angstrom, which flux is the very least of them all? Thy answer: 42.7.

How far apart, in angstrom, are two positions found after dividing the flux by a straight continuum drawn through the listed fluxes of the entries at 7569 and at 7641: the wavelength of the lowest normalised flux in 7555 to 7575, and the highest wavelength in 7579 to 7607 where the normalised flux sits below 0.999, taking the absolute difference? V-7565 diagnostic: 36 angstrom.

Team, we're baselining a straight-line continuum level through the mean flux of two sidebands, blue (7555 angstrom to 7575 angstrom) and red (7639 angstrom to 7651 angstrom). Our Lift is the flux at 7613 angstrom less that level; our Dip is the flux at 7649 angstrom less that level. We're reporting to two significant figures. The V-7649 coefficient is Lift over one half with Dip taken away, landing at 3.3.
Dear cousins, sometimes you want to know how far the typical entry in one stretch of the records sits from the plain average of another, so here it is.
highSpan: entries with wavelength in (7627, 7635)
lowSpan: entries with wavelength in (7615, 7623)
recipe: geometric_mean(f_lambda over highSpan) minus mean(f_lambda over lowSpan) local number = -6.3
